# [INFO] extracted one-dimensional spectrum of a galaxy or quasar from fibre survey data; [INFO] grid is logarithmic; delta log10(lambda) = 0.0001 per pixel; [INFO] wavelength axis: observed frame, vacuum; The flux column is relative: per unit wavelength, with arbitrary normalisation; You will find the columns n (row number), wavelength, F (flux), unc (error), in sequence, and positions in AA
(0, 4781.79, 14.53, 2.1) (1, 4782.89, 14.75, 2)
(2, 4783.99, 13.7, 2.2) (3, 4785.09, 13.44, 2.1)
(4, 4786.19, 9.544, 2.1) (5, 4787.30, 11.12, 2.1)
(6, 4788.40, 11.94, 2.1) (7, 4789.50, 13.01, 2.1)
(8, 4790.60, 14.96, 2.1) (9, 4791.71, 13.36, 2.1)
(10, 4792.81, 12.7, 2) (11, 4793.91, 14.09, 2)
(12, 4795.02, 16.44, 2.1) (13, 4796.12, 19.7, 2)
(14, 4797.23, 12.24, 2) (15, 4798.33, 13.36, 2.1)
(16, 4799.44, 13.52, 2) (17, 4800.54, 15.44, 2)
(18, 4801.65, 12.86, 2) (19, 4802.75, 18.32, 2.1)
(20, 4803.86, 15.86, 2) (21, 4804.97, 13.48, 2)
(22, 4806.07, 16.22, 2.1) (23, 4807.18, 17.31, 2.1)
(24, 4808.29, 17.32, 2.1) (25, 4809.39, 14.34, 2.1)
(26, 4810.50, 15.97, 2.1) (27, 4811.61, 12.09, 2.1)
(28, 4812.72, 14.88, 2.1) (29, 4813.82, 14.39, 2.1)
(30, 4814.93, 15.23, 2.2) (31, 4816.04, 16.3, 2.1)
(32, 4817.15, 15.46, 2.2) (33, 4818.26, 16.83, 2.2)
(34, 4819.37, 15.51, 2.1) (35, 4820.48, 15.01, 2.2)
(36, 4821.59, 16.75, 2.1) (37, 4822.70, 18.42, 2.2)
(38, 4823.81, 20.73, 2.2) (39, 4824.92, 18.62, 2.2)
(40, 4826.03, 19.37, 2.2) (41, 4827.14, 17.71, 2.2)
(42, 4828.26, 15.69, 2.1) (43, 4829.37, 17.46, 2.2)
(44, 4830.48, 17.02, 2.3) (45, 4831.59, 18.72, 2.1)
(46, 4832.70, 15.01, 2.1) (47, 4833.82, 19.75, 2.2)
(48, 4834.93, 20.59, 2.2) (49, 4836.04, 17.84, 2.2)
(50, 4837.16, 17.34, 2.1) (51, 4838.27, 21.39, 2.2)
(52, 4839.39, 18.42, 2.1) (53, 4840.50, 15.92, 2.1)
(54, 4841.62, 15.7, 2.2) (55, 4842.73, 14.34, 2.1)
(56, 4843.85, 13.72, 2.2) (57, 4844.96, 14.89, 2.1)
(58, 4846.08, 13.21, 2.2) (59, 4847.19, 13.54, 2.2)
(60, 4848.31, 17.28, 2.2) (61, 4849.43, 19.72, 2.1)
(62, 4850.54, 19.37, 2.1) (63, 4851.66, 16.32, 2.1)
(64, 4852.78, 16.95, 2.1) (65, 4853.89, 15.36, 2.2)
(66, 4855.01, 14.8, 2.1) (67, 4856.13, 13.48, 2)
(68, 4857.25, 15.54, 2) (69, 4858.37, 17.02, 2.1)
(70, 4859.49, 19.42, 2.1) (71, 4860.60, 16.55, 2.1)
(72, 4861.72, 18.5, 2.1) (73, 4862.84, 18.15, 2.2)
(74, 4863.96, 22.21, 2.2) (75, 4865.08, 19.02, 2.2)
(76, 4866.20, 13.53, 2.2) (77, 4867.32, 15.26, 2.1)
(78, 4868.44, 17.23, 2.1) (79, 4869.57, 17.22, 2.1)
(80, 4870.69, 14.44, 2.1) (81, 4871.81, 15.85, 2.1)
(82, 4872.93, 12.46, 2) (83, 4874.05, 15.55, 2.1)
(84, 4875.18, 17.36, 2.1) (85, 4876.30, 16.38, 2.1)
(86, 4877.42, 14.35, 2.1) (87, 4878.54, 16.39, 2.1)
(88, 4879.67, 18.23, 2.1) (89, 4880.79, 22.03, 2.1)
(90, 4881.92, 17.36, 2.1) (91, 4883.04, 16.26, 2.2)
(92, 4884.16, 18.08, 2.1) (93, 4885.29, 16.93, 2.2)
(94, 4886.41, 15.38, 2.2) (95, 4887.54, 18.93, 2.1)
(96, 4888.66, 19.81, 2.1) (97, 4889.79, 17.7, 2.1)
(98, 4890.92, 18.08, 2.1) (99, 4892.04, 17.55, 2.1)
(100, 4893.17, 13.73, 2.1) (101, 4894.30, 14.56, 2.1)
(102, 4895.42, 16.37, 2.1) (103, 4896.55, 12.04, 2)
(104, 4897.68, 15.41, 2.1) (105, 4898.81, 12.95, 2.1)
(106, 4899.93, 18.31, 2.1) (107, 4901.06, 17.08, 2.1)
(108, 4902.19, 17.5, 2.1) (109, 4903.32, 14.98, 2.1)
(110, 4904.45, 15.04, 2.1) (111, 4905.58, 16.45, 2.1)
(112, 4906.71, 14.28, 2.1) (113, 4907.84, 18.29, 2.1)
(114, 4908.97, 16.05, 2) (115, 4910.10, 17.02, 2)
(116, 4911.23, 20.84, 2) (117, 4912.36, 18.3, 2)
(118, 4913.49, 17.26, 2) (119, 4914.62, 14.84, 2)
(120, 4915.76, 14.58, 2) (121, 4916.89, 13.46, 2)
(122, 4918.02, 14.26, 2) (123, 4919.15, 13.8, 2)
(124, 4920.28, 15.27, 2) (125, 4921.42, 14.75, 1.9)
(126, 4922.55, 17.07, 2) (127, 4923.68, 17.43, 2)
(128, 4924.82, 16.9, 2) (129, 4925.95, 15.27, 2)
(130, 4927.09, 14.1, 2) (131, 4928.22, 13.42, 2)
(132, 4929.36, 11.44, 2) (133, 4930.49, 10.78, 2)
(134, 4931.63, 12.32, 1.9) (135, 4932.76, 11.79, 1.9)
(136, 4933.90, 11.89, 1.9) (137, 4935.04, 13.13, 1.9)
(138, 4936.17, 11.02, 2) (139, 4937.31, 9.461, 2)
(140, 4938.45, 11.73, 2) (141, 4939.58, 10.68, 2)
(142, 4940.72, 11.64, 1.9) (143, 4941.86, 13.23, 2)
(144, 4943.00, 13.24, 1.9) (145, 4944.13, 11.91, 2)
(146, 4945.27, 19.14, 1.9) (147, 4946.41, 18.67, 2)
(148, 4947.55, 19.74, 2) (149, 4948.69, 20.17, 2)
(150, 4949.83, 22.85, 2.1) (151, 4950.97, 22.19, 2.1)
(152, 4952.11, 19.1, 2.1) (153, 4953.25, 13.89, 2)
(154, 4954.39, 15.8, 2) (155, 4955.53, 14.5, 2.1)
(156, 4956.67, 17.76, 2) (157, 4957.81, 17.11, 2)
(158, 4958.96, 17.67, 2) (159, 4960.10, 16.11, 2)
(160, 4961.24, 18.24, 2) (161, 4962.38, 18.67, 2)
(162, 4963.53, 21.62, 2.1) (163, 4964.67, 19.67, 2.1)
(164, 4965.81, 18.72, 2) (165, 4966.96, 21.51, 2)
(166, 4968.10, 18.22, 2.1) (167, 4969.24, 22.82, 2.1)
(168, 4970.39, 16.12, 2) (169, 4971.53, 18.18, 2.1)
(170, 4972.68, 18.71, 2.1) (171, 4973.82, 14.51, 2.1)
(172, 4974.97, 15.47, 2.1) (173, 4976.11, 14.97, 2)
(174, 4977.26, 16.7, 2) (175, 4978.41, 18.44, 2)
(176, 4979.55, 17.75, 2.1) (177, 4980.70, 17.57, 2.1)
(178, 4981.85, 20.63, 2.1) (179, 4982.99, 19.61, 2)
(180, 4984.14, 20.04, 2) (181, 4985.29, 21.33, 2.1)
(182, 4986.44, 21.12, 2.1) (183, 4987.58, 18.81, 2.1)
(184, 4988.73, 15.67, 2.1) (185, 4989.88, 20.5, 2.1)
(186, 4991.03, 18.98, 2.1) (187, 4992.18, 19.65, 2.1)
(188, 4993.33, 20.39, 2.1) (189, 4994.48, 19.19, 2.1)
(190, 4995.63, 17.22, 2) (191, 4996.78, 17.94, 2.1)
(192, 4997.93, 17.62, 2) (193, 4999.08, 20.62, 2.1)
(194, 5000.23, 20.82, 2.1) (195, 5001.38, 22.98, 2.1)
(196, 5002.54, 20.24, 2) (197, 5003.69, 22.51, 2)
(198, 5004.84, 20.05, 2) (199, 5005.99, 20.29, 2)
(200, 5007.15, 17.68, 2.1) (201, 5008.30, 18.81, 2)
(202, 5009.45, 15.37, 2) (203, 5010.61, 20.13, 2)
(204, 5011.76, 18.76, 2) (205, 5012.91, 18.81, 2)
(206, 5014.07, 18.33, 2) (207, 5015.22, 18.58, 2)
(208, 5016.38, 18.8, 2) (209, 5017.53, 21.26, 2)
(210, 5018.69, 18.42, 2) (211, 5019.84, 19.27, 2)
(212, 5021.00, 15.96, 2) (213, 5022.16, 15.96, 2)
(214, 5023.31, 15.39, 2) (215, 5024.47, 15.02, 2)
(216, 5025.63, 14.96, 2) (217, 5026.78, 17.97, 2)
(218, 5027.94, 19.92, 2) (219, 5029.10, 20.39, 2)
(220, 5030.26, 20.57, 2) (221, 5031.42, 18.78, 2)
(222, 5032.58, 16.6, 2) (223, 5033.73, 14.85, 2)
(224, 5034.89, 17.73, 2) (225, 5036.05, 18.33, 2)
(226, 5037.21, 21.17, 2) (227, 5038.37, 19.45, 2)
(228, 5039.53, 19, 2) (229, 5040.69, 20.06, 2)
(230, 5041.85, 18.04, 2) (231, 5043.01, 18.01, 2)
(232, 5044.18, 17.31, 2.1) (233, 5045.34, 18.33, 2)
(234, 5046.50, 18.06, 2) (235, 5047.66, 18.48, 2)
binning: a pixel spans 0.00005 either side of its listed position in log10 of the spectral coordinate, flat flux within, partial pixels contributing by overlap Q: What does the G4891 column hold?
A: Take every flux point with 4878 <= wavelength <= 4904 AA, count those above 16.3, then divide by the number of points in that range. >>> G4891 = 0.65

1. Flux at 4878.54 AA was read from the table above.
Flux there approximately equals 16.39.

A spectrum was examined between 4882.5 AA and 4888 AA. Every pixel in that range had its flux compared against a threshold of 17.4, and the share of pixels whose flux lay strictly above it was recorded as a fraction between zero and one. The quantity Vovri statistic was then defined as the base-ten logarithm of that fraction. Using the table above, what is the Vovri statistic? -0.40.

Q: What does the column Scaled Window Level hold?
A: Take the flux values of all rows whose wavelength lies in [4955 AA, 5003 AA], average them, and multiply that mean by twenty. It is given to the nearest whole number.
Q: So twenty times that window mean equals 374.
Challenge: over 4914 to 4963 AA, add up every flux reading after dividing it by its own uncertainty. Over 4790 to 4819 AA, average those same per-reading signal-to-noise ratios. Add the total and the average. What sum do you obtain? 334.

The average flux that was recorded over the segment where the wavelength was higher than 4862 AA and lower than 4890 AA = 17.0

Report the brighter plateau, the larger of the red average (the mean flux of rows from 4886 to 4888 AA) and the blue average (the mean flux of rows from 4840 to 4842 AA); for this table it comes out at 17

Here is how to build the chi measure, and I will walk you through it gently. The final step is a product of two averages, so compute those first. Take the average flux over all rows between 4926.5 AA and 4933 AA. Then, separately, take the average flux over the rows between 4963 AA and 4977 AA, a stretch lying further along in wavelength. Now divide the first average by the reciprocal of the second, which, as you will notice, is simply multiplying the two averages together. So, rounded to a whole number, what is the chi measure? 226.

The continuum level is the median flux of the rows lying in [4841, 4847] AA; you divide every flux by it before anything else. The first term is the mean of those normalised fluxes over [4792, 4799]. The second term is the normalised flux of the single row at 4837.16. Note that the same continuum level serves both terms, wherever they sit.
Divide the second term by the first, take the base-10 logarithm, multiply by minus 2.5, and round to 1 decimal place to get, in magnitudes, -0.2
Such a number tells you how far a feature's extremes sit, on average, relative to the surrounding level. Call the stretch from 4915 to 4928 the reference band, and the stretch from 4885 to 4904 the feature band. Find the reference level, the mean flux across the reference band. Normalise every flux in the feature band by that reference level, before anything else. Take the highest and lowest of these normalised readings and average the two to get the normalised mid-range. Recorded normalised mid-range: 1.05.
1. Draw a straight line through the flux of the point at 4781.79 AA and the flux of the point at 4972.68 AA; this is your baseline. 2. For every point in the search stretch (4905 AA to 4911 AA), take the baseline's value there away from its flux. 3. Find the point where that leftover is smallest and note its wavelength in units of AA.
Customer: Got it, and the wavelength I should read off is 4906.71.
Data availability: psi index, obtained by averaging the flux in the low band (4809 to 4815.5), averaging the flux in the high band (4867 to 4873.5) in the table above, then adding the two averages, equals 29.9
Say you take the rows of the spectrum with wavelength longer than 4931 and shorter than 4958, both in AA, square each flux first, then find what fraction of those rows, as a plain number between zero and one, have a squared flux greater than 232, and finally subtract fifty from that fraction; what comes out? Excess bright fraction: -49.6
